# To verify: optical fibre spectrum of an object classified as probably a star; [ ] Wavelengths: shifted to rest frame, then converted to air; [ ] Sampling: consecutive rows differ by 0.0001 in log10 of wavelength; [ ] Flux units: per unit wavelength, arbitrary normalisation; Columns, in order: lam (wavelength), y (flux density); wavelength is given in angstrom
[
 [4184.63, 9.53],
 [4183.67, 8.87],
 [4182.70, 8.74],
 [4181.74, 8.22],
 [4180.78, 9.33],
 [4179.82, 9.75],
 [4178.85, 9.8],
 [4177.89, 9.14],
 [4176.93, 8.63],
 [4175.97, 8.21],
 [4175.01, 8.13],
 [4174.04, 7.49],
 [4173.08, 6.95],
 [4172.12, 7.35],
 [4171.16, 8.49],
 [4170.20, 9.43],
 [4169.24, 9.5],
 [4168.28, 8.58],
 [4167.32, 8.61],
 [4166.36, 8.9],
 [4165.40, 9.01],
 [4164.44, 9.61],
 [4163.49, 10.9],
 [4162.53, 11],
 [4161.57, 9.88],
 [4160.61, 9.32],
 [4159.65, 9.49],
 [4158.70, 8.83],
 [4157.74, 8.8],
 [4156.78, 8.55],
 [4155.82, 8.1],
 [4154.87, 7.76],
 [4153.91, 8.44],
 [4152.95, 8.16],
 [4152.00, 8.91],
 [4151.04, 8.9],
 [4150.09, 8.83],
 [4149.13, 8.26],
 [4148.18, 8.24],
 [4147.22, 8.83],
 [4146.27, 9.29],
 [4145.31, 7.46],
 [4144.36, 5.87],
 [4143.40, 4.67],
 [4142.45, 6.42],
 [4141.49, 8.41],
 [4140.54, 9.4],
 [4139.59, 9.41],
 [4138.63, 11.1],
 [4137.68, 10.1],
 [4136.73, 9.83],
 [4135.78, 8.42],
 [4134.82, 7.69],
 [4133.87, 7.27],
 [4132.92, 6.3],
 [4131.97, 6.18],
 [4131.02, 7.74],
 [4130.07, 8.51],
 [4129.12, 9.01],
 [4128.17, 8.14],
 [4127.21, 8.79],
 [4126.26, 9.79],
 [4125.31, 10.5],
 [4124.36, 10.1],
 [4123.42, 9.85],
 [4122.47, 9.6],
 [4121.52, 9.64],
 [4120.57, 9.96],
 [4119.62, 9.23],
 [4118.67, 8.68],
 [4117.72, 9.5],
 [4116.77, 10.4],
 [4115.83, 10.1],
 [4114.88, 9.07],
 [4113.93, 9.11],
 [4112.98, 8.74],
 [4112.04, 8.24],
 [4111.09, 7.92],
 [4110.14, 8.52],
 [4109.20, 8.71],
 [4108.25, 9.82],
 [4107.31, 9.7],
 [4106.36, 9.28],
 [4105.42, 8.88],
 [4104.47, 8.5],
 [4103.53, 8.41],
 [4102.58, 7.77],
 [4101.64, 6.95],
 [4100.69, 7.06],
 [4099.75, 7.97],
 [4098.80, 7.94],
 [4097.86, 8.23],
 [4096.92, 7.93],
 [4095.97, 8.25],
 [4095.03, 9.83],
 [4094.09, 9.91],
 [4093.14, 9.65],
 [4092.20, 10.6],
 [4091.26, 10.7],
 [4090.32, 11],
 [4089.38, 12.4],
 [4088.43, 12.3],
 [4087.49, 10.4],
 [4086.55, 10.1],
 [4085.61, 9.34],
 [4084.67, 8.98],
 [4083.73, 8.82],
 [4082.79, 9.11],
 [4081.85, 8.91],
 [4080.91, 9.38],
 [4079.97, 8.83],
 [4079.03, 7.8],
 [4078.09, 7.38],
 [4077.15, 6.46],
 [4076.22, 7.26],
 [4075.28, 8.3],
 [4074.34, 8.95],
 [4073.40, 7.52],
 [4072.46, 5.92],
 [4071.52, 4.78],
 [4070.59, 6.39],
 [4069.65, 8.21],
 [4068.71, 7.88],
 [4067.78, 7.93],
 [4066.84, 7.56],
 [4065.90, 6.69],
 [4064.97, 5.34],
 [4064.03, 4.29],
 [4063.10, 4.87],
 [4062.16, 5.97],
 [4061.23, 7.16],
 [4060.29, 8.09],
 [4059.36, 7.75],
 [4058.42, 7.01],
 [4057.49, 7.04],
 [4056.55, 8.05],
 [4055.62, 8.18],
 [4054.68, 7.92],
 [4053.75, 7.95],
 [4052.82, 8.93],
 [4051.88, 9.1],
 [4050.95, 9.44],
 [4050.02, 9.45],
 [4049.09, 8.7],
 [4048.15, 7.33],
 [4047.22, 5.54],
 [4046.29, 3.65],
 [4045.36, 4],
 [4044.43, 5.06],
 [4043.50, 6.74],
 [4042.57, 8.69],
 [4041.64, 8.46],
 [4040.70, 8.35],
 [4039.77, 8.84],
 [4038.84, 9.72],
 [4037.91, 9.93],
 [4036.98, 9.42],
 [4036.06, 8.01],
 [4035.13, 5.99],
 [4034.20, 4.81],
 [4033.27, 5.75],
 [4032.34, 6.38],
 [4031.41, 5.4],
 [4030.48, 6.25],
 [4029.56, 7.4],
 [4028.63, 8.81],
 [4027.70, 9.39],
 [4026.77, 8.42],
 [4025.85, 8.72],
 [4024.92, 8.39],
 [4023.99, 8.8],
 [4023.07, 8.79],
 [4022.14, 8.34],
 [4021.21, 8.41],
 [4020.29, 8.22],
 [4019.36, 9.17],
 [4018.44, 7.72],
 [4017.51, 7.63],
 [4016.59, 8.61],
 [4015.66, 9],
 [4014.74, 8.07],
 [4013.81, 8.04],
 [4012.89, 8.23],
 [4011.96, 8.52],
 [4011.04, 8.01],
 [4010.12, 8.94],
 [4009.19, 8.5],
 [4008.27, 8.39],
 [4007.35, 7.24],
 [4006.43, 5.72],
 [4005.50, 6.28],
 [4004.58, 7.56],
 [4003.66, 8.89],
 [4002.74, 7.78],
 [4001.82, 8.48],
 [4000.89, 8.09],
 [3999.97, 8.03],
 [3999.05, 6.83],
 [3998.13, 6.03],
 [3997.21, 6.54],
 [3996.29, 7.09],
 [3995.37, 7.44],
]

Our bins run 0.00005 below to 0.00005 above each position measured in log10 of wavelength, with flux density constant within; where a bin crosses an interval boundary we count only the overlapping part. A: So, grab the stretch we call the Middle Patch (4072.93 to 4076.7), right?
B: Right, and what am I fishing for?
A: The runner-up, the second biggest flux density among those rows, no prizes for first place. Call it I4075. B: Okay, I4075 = 8.3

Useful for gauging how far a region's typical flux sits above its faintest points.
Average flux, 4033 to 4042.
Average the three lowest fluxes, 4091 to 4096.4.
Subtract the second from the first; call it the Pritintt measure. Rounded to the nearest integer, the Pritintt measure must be -1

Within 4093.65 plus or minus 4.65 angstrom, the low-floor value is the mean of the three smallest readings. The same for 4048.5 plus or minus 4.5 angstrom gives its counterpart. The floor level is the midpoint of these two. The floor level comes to 6.2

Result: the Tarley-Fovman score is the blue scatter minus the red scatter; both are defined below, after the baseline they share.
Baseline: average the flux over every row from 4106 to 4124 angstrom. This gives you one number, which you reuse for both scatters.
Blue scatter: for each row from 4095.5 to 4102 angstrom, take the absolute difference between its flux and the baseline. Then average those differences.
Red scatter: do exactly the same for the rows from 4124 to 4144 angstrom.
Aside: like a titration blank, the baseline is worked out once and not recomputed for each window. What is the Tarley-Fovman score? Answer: 0.1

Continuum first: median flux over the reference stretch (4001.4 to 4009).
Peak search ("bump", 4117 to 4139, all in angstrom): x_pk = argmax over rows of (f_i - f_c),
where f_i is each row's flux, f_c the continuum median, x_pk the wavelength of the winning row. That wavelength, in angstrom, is 4138.63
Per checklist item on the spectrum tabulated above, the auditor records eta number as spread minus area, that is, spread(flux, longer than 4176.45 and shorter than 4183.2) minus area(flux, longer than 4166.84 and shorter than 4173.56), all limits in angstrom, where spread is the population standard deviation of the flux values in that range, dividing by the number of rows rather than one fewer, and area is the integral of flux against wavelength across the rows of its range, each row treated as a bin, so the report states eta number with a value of -56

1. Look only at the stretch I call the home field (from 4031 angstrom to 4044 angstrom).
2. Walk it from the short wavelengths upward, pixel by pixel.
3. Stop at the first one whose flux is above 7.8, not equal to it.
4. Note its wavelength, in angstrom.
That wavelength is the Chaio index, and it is 4036.06 angstrom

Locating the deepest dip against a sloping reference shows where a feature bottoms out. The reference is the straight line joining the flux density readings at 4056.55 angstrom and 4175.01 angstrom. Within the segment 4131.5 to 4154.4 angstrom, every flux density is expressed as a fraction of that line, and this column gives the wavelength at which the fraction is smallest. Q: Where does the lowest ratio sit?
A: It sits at 4143.40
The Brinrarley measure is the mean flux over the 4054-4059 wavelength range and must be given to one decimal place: 7.6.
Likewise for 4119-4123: 9.6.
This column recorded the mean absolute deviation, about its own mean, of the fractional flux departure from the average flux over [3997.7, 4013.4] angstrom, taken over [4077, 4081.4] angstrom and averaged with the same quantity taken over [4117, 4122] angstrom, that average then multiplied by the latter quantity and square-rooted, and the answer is 0.061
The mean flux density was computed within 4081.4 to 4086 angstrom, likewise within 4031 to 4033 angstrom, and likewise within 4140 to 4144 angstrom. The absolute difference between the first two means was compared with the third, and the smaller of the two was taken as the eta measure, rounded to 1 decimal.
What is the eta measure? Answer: 3.1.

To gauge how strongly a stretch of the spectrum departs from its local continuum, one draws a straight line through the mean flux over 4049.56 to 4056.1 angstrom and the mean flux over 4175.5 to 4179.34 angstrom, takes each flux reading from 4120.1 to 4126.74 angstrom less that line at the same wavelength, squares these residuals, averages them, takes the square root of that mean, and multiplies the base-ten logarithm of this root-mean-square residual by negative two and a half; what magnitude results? -0.12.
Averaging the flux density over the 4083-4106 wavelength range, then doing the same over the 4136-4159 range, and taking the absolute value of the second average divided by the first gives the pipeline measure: 0.91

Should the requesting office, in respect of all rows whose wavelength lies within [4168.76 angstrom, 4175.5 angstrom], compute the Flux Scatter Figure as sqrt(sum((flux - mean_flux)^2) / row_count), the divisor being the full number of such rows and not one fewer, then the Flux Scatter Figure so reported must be 0.9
